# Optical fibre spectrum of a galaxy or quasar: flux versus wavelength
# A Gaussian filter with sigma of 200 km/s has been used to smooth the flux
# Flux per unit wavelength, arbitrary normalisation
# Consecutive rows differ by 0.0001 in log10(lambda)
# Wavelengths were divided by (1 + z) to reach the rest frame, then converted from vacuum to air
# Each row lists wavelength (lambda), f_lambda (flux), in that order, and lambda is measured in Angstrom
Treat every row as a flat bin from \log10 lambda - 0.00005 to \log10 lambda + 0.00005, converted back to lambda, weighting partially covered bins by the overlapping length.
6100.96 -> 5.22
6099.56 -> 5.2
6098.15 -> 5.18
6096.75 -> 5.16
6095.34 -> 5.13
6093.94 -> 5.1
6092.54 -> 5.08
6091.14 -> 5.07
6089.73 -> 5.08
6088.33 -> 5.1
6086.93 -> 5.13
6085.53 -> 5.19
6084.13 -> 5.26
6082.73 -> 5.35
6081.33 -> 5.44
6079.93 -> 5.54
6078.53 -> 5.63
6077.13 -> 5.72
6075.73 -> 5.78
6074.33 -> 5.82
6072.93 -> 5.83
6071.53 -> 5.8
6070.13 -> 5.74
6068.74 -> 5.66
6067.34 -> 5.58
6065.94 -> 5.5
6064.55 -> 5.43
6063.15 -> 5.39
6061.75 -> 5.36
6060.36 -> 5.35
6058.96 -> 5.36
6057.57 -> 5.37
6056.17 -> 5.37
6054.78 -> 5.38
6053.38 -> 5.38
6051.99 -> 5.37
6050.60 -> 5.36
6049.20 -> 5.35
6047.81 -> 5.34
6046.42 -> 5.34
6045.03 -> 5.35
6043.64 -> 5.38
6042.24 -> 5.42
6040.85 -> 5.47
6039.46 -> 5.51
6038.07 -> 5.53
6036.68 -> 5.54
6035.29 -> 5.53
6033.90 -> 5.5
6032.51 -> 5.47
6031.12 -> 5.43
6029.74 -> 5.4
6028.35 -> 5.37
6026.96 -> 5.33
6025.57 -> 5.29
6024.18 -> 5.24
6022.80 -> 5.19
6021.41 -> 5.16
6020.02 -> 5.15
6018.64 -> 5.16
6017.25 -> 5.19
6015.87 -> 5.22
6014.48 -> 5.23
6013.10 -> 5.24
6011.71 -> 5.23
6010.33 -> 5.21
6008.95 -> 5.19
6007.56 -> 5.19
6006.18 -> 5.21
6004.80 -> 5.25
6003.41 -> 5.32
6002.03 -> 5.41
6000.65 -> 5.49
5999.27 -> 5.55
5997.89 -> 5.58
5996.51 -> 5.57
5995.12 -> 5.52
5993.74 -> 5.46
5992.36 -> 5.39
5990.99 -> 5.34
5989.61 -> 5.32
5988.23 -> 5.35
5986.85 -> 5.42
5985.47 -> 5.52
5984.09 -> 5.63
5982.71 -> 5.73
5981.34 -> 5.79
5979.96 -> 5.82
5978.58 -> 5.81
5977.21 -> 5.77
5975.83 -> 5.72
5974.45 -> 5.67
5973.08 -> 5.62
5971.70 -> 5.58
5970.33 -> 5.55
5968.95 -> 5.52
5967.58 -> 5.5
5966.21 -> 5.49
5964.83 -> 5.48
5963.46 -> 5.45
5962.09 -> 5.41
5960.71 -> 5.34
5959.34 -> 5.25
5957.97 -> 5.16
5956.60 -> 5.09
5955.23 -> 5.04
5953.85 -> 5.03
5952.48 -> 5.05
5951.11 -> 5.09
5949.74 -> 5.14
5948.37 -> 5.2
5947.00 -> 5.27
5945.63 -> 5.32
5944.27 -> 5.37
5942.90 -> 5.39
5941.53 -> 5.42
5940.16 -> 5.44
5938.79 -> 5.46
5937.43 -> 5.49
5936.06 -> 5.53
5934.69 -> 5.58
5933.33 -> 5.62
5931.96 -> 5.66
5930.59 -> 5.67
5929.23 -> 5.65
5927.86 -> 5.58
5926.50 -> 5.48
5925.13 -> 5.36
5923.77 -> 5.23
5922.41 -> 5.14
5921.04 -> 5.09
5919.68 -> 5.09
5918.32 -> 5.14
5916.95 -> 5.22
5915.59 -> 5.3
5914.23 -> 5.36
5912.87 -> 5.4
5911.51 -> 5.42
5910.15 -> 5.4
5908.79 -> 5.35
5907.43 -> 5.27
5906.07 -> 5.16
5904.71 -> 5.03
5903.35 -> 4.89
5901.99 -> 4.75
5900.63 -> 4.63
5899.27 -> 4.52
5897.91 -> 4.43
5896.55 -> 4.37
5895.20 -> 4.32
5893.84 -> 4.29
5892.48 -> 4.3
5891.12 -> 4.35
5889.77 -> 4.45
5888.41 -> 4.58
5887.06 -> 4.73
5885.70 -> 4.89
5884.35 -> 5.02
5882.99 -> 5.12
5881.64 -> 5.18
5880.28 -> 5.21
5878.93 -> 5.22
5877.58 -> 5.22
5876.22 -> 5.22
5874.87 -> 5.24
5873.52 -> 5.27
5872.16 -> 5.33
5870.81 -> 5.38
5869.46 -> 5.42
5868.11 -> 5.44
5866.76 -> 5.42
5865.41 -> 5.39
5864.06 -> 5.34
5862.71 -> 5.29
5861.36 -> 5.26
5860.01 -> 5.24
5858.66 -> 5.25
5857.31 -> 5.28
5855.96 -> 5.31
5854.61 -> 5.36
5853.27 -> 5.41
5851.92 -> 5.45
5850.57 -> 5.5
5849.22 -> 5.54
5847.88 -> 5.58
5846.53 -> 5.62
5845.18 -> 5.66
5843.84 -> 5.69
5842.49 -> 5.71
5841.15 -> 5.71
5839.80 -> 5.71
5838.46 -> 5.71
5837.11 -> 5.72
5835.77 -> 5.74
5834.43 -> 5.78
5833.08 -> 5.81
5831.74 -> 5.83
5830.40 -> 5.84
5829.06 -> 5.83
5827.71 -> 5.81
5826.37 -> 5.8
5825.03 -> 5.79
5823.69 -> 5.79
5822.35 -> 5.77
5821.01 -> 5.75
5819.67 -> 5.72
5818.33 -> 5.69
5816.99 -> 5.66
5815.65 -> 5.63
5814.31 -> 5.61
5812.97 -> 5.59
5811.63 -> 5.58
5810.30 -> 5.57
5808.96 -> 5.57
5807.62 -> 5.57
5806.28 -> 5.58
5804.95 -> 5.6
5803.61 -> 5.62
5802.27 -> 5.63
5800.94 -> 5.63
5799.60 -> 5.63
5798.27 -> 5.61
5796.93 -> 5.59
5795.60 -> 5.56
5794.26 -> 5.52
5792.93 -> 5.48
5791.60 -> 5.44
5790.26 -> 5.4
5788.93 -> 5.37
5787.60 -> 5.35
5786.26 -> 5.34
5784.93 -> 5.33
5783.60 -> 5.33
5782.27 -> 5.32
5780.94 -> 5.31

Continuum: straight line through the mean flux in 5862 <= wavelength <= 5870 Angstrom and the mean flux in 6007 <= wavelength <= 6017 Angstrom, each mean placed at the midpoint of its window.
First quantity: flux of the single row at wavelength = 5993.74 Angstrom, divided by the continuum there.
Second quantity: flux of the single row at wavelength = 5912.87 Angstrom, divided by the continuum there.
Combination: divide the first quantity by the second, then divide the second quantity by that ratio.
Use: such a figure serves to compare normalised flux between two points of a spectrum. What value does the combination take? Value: 0.98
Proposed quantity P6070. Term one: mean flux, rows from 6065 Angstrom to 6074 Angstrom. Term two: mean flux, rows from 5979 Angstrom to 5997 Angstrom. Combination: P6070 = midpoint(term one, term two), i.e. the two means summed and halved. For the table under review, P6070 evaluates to 5.6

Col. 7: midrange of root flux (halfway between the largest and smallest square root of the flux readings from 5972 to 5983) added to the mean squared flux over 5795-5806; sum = 33.9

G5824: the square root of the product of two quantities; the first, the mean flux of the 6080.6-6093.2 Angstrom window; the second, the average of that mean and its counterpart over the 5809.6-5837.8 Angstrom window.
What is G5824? 5.32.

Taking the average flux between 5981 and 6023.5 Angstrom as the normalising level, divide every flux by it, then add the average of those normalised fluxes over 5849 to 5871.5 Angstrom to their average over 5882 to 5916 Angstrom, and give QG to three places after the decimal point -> 1.907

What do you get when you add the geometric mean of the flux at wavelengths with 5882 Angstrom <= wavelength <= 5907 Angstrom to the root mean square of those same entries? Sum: 9.31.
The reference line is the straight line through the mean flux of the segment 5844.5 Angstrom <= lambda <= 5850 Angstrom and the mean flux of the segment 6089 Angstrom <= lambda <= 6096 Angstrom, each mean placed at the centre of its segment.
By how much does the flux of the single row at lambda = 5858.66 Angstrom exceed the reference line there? -0.33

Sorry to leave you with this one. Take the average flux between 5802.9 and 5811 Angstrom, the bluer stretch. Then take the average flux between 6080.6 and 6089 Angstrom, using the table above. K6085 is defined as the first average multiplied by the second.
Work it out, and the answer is 29.3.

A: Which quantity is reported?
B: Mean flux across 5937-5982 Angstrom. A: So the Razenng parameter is 5.42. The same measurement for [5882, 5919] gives 4.88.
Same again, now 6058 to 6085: 5.55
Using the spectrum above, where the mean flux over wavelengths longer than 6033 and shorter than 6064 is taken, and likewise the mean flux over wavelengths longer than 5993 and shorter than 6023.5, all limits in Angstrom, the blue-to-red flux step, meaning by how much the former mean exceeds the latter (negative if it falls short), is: 0.1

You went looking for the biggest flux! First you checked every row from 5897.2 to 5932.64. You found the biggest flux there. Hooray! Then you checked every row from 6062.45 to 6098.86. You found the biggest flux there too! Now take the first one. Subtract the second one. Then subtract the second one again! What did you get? -5.99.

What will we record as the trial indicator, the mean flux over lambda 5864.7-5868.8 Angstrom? 5.42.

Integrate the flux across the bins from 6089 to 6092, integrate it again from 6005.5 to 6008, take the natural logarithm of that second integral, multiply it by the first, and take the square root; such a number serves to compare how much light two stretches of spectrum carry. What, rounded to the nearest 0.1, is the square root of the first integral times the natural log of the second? 6.2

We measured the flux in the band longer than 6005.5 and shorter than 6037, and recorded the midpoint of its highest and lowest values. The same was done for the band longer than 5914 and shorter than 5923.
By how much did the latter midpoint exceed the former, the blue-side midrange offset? -0.12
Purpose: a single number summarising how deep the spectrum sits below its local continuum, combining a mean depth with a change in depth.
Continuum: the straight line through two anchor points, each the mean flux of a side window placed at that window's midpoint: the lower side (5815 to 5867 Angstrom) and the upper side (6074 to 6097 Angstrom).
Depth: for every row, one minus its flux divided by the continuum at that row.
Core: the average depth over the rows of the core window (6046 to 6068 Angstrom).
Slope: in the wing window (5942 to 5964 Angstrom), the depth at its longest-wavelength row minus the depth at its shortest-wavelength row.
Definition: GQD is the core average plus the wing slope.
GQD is -0.02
